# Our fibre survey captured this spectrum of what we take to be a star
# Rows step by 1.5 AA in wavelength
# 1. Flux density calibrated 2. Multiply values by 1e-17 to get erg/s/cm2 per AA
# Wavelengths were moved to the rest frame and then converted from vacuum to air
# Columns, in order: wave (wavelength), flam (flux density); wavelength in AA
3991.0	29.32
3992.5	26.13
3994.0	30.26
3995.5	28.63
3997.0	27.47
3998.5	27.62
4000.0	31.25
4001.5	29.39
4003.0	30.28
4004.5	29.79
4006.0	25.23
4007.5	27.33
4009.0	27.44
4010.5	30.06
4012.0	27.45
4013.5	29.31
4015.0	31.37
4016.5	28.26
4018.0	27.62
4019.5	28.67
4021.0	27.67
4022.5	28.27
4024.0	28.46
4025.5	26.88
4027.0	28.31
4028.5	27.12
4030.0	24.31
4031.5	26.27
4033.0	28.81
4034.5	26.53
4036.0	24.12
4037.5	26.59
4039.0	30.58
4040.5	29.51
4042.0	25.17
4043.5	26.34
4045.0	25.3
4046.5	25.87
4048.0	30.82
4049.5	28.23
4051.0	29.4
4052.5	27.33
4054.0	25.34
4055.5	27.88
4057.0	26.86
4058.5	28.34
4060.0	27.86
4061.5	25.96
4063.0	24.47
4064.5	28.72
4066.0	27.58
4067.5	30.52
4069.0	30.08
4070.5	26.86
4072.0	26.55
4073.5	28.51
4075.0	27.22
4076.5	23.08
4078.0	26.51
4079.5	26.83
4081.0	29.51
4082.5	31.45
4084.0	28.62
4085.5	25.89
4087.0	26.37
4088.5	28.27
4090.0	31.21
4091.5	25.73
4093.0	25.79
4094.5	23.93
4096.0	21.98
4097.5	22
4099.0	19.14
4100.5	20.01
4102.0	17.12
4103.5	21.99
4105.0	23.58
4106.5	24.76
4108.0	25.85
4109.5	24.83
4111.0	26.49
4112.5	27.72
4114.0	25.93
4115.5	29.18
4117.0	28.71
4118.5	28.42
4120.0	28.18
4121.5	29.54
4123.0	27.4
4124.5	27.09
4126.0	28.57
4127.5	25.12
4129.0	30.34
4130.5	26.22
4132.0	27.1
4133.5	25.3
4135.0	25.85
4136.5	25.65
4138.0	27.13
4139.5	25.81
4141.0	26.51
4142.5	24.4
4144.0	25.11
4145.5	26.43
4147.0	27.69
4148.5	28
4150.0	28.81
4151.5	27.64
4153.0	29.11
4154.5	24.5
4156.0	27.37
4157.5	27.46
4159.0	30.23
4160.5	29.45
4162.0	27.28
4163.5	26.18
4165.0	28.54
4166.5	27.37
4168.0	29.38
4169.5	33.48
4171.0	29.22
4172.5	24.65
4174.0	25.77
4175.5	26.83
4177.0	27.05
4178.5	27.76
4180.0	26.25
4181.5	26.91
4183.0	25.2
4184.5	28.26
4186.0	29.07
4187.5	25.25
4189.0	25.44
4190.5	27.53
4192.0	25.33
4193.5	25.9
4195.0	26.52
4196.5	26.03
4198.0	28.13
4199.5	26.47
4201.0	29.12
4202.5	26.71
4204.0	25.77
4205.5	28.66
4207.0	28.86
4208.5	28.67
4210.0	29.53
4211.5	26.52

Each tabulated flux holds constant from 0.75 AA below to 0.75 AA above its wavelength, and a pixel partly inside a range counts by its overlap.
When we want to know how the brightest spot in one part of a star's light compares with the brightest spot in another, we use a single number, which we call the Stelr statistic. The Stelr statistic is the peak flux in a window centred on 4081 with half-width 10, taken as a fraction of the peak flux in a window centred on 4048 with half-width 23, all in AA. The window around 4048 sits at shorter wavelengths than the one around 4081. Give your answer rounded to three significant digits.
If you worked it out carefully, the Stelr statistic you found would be 1.02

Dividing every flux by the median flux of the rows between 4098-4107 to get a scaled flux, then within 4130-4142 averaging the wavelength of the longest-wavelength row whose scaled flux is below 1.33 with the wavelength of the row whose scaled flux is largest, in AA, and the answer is 4139.5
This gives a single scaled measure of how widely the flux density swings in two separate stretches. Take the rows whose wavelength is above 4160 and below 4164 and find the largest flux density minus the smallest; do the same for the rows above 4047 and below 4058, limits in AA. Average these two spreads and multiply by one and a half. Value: 6.6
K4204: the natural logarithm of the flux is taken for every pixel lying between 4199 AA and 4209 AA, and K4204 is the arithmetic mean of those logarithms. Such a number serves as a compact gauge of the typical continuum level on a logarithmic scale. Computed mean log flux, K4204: 3.32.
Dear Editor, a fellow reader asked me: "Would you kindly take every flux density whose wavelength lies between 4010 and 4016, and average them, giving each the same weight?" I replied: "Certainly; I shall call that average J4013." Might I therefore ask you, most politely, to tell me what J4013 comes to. 29.5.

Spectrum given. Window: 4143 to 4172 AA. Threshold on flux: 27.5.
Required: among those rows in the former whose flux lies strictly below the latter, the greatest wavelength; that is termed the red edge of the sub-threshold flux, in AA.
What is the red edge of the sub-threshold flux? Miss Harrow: 4166.5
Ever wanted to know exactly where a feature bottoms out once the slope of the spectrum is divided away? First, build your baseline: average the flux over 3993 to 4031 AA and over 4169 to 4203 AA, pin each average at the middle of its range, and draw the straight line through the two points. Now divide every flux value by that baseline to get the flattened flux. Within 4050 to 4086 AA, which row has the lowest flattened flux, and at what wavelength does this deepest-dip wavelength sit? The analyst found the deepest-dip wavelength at 4076.5 AA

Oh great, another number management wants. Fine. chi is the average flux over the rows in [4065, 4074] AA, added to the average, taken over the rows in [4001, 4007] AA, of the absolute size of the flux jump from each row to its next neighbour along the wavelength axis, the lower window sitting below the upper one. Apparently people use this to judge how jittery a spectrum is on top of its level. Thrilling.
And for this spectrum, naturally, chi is 30.3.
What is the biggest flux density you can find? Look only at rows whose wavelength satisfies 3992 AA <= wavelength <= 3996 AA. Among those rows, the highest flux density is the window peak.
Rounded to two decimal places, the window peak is 30.26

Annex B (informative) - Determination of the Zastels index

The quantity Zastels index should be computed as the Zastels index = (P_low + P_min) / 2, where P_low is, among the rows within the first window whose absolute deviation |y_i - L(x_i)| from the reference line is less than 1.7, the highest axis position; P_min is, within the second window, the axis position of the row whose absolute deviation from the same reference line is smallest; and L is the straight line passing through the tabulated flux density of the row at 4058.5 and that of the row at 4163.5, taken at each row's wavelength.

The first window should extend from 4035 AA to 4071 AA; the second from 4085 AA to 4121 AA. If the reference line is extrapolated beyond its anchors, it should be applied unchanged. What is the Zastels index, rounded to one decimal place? 4091.5 AA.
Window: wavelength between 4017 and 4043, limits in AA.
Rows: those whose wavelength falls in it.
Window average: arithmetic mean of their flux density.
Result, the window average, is 27.3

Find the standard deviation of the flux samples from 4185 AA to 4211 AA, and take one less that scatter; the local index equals -0.5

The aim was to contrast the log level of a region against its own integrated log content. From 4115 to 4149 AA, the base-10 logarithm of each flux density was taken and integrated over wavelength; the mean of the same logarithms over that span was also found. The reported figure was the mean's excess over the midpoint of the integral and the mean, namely -24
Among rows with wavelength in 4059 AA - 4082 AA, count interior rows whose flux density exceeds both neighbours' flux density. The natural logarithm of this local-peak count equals 1.10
